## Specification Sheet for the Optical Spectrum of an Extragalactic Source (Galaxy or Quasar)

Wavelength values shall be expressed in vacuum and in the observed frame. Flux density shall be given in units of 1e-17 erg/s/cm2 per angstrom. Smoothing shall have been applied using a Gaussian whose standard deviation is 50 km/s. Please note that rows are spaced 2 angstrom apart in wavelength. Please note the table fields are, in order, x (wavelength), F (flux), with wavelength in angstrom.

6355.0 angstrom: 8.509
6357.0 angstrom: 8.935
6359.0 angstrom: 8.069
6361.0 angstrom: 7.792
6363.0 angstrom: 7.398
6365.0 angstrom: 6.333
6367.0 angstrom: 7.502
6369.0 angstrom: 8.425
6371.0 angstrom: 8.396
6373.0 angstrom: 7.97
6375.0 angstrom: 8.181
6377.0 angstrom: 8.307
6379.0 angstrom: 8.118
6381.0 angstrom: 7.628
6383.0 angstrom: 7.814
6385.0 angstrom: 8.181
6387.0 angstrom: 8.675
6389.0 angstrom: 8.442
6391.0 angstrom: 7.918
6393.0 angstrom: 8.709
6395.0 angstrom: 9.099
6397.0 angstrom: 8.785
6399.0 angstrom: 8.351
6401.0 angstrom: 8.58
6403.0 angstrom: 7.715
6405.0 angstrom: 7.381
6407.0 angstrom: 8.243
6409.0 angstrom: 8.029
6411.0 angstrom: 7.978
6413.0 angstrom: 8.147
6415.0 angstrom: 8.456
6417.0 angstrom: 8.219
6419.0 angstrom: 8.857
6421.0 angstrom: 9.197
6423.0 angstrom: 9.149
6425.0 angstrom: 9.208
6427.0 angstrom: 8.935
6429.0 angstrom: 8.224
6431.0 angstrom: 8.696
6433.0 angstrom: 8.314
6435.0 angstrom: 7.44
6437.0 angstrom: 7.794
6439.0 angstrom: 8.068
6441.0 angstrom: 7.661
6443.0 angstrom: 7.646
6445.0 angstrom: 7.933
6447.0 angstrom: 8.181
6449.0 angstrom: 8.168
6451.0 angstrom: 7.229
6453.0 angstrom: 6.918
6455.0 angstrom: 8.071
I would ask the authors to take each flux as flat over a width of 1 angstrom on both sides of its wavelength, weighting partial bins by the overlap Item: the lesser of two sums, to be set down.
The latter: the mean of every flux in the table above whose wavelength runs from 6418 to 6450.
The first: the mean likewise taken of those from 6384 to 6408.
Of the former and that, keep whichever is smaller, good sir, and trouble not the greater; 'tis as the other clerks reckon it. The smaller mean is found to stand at 8.34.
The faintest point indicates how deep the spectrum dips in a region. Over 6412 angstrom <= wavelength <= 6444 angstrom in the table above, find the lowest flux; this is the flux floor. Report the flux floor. 7.44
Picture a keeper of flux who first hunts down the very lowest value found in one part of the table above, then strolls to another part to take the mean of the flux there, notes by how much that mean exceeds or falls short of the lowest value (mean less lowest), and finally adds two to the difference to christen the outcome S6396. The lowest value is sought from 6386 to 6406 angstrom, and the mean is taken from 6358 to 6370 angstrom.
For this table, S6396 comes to 2.2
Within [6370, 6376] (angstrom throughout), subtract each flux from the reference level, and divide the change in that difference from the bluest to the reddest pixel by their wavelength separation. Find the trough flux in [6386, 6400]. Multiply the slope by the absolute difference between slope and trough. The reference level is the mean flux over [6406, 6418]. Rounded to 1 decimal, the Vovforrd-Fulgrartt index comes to 0.4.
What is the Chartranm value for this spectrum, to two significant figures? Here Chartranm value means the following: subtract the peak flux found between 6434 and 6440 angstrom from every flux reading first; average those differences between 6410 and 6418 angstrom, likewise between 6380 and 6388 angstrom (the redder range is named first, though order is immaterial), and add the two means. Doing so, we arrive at 0.14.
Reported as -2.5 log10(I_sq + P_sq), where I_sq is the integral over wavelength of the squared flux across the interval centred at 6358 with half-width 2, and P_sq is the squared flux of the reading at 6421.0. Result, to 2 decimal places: -6.43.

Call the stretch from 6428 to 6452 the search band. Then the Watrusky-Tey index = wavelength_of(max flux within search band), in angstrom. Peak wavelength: 6431.0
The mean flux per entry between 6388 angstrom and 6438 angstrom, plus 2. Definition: 10.4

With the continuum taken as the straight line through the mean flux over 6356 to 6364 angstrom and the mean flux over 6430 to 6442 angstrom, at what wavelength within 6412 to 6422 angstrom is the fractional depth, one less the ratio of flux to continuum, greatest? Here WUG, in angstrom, 6413.0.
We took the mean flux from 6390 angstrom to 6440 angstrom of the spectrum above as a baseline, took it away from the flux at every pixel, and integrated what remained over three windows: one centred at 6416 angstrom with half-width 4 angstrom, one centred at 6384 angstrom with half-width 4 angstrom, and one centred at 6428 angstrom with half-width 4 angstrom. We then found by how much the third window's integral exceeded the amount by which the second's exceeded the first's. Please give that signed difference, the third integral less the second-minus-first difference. 5.9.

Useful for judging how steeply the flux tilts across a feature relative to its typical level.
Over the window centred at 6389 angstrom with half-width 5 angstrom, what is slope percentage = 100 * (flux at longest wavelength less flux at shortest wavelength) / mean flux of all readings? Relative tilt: 6.3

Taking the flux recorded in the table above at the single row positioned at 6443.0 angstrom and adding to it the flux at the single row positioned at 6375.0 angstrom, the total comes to 15.8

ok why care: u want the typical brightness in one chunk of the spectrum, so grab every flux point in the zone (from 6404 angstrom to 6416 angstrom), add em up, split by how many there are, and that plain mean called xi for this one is 8.0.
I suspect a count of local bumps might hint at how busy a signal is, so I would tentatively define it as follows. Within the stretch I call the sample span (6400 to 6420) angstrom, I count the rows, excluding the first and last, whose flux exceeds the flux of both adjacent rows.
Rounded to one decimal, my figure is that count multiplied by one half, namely 1.0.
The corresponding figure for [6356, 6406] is 2.5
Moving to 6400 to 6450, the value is 3.5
